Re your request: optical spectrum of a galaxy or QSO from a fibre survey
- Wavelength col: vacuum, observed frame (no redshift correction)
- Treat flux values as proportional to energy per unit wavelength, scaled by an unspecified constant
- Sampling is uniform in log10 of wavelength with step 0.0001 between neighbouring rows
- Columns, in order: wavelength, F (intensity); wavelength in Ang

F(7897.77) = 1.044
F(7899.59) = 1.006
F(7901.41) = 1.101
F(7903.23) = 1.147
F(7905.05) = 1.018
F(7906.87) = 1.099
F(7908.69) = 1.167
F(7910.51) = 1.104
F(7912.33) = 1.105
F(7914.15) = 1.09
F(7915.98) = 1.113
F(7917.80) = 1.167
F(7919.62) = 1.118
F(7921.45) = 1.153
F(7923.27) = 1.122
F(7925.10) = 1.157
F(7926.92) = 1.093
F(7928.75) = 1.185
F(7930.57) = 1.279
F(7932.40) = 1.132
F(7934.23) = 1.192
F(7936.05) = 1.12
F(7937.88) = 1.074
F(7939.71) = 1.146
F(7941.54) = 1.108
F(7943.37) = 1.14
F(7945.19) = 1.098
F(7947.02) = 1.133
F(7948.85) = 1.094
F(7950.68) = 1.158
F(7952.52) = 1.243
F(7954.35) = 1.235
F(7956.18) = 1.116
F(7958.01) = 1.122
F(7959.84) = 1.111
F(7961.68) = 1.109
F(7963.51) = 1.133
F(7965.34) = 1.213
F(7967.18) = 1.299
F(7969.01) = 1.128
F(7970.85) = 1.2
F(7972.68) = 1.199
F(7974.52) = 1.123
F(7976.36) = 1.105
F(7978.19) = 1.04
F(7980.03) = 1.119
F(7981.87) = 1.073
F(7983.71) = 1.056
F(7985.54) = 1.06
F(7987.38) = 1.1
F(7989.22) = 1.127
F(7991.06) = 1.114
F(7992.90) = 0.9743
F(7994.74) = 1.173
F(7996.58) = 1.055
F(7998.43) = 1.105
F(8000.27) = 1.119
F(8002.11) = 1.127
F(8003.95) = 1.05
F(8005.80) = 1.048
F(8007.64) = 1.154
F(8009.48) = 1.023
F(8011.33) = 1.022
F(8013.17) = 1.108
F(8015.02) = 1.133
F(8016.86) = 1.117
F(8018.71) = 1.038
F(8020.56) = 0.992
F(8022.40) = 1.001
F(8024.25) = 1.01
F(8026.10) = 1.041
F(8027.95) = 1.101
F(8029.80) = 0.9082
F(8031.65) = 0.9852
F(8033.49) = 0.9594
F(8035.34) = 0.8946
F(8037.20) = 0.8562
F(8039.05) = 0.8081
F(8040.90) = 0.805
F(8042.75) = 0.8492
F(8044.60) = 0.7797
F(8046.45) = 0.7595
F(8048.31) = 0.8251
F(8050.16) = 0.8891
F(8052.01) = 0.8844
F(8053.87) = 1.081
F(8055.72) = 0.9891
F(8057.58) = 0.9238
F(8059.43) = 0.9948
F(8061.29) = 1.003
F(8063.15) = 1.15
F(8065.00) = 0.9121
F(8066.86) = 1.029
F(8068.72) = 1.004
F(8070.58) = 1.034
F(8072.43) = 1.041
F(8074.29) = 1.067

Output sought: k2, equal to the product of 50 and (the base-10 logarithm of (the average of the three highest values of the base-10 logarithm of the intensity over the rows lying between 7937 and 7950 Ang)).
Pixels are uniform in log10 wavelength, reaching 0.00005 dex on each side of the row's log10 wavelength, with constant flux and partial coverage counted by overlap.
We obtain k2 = -62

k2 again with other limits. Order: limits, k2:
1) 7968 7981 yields -58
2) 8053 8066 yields -75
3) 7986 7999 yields -63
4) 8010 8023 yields -66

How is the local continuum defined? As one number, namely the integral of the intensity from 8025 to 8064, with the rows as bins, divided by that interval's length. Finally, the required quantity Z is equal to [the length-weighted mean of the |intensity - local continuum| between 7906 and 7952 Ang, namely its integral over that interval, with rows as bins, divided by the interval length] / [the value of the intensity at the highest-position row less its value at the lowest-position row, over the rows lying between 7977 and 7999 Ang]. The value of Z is 3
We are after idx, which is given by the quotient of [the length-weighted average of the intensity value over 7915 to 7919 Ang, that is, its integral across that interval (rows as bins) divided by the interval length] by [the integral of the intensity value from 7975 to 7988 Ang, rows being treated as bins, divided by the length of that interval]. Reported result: 1.05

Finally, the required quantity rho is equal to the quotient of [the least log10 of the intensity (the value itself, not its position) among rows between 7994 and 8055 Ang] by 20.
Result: -0.006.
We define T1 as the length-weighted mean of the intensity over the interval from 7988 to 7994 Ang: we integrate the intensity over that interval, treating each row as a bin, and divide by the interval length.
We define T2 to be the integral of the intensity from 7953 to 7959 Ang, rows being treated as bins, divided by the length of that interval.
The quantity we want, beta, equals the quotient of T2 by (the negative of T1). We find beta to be -1.08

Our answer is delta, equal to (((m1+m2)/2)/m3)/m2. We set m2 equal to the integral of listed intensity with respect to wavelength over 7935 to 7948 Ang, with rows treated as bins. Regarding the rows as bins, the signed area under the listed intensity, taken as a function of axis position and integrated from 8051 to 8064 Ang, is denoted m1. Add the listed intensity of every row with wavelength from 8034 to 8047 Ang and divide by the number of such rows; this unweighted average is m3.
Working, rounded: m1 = 13.0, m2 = 14.5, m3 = 0.82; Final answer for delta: 1.15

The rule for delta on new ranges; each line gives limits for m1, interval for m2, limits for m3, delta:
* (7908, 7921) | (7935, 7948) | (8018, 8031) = 0.99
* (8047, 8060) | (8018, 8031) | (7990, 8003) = 0.88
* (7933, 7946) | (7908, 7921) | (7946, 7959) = 0.87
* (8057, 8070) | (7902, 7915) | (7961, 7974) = 0.81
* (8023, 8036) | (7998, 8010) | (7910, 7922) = 0.88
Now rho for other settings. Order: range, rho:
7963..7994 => -0.001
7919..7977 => 0.002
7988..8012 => -0.001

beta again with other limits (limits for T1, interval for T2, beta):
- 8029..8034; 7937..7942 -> -1.16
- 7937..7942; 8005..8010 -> -0.98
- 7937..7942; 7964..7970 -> -1.09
